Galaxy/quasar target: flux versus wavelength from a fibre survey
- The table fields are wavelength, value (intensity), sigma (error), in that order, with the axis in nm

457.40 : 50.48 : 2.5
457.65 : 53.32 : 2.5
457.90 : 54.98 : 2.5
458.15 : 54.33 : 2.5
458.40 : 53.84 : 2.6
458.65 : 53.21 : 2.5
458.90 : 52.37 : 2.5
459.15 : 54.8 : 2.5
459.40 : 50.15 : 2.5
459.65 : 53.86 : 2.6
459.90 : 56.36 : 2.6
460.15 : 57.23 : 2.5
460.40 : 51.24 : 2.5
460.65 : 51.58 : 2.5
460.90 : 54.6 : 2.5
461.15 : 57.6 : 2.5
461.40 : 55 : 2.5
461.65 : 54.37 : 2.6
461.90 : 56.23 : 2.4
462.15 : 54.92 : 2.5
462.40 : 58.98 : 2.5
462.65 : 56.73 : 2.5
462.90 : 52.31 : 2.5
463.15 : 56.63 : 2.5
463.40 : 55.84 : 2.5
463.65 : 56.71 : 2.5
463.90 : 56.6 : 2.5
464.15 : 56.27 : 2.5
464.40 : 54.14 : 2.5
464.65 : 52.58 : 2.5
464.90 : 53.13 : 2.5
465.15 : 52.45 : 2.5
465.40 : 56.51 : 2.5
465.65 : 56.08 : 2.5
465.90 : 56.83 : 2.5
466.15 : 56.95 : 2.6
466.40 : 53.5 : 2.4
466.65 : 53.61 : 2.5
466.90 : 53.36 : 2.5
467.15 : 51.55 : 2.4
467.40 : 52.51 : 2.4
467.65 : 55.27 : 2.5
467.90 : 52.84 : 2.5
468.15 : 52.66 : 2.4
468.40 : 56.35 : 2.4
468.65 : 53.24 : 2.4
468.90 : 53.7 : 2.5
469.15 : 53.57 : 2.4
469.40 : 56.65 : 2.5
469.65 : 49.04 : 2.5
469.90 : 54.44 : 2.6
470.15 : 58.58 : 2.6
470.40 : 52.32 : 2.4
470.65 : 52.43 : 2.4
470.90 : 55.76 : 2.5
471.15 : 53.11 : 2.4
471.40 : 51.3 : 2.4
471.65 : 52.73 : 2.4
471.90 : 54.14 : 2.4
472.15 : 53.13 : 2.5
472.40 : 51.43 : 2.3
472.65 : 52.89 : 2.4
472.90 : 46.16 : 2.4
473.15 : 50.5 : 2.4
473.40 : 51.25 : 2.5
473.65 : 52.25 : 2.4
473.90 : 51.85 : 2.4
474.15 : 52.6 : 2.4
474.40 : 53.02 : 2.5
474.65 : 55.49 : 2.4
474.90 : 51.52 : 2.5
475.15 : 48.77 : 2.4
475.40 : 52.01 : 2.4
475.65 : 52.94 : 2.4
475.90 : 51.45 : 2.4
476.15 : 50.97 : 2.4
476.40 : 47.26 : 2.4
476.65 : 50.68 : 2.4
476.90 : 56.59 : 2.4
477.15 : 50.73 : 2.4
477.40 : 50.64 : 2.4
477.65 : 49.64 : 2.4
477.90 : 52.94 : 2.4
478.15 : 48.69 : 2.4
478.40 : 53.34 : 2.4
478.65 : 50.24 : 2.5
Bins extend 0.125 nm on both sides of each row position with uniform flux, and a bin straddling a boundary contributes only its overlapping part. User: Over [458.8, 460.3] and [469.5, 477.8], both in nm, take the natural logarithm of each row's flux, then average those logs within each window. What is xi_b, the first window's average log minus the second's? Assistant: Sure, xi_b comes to 0.04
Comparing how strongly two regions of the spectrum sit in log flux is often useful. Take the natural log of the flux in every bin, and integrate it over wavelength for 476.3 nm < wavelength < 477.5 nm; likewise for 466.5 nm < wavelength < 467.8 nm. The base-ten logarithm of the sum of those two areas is 1.00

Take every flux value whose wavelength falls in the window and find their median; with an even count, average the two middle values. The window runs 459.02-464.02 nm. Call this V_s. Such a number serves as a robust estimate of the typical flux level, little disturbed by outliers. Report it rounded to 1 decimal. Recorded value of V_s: 55.4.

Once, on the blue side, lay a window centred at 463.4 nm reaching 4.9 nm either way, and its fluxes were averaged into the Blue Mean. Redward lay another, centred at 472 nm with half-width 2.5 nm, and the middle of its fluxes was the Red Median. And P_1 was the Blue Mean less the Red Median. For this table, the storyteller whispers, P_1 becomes 2.0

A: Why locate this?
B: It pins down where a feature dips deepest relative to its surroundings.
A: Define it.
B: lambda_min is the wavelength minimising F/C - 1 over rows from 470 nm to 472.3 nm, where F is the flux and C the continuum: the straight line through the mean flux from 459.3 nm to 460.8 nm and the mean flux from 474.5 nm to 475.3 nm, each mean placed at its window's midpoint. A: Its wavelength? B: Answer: 471.40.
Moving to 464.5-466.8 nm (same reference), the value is 465.15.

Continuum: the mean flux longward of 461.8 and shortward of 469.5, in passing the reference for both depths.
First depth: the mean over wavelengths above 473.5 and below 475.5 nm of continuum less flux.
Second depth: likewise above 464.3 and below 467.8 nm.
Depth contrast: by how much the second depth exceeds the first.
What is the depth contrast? -2.0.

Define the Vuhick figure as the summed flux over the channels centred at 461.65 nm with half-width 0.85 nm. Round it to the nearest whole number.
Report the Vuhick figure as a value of 392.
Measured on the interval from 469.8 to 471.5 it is 378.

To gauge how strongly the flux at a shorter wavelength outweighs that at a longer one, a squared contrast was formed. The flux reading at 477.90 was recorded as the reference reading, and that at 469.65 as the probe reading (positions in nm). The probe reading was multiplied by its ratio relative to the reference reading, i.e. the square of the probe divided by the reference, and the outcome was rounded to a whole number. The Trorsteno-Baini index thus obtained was 45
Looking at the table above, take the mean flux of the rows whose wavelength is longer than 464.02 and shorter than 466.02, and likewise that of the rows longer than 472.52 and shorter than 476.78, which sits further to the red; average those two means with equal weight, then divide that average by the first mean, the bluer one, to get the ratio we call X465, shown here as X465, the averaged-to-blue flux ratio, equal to 0.968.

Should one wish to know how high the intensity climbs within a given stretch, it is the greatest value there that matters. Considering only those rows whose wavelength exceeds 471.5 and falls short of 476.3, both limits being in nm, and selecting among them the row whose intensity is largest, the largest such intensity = 55.49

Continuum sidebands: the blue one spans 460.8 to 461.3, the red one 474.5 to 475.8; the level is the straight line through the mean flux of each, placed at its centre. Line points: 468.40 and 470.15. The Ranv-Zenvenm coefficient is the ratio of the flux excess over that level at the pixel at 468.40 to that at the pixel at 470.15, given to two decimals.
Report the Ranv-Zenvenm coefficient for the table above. 0.46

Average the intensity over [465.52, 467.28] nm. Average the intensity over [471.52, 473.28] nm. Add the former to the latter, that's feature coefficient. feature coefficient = 106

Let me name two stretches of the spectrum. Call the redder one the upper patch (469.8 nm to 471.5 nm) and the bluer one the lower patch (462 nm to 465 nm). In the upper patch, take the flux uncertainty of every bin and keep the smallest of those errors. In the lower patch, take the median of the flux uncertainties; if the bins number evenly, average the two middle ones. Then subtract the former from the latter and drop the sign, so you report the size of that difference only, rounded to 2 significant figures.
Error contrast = 0.10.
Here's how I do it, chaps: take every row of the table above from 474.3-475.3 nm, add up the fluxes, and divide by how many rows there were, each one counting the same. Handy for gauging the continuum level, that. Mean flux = 52.2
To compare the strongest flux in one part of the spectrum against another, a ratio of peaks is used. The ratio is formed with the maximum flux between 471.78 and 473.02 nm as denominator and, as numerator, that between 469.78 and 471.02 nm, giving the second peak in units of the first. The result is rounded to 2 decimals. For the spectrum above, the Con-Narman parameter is 1.08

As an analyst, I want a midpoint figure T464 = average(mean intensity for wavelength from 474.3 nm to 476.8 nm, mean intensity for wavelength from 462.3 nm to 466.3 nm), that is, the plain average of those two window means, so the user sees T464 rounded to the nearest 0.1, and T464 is 53.5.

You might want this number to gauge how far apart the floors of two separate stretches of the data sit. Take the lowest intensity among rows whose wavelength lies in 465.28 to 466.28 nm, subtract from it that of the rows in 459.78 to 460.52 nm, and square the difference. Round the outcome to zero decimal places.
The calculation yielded 23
